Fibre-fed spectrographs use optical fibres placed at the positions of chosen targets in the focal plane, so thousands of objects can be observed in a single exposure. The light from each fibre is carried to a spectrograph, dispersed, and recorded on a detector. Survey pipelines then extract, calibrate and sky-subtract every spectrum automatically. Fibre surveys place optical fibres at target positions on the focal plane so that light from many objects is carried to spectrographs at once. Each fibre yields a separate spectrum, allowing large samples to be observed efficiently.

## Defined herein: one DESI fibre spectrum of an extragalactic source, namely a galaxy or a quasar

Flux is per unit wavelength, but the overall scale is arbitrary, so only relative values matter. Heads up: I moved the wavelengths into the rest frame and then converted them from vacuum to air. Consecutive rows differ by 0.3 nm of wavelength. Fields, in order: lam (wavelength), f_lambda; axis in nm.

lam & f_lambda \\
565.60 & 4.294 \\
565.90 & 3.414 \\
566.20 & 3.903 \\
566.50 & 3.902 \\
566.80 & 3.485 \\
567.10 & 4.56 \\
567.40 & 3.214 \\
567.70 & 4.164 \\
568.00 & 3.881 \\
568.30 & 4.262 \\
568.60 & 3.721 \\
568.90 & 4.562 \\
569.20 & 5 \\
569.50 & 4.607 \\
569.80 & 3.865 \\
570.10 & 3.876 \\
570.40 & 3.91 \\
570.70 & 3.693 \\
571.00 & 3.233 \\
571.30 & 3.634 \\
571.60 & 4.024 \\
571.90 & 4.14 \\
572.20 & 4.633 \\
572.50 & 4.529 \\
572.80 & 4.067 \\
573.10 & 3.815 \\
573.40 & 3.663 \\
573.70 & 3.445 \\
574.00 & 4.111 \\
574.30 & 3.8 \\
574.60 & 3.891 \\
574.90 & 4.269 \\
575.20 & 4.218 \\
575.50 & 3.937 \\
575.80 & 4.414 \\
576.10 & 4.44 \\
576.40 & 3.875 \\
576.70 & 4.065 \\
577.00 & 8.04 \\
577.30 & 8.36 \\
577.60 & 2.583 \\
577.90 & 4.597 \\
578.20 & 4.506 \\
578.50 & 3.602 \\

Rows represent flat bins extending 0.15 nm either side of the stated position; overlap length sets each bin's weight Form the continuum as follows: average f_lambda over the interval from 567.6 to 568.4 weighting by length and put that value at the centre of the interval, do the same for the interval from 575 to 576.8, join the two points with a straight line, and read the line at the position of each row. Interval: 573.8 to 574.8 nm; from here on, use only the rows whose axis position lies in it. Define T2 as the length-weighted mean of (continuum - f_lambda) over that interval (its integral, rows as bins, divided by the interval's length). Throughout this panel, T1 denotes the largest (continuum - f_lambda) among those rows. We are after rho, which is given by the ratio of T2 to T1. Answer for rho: 0.6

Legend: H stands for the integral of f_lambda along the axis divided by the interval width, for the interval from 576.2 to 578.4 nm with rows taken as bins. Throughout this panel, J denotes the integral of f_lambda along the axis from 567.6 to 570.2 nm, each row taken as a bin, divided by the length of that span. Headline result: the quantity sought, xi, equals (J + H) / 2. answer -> 4.66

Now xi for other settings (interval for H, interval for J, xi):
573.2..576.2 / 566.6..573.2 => 4.02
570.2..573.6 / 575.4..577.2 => 4.42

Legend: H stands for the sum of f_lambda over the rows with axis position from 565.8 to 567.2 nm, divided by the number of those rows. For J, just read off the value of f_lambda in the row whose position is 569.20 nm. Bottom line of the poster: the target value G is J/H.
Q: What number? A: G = 1.30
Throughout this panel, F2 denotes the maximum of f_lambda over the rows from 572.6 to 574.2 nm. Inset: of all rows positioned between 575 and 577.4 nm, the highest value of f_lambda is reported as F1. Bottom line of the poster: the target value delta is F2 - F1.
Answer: -4.2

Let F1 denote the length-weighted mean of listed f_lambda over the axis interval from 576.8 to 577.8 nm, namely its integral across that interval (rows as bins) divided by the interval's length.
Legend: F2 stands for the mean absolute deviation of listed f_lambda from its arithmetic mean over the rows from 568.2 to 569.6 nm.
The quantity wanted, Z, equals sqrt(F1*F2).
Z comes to 1.47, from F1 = 6.13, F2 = 0.35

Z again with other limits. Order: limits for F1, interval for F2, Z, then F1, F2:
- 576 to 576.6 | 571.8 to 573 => 0.99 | 4.13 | 0.24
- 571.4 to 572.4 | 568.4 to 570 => 1.38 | 4.25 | 0.45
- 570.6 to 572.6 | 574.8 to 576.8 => 0.86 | 3.98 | 0.18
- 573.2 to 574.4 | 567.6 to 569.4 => 1.14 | 3.76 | 0.34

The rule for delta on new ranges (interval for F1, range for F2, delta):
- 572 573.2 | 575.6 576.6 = -0.2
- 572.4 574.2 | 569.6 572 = -0.4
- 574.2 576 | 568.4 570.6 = 0.6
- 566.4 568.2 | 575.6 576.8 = -0.1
